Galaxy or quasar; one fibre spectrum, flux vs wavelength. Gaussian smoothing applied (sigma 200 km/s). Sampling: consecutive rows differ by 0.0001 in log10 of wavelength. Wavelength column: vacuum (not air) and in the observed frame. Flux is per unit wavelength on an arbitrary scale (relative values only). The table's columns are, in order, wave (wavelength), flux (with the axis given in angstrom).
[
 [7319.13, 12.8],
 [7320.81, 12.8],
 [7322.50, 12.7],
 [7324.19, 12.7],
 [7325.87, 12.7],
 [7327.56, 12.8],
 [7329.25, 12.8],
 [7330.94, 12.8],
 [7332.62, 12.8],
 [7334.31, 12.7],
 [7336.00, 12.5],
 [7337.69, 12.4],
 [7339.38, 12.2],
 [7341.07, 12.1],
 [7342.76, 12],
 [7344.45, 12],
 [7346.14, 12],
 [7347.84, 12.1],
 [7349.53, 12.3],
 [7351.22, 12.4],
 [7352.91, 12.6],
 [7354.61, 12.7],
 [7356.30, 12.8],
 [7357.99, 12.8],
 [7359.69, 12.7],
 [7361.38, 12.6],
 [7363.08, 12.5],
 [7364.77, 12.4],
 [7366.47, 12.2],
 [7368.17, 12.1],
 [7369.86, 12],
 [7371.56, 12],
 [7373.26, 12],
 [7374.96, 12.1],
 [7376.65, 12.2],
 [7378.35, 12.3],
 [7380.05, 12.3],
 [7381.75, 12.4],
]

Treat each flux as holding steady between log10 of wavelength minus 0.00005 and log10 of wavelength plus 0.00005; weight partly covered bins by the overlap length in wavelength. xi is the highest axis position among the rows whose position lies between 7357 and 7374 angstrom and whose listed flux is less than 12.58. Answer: 7373.26 angstrom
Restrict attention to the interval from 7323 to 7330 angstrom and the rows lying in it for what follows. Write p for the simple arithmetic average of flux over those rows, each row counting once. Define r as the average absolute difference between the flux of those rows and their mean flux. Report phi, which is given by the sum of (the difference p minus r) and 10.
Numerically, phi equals 22.7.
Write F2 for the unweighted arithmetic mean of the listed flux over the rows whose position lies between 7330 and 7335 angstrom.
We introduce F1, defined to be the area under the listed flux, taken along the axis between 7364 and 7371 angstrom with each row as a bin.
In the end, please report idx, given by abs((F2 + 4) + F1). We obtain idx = 102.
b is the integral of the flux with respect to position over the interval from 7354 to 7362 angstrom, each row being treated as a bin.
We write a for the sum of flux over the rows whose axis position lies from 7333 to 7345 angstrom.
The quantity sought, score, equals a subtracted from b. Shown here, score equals 16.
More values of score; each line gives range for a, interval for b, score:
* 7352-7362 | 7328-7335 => 13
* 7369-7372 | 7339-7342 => 12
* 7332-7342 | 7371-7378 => 10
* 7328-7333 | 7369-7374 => 22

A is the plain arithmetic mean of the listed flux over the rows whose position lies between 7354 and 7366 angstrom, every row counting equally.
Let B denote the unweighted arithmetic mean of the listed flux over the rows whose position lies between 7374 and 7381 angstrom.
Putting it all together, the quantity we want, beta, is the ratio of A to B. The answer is 1.03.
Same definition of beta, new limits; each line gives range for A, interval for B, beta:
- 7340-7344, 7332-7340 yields 0.96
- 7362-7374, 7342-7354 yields 1.00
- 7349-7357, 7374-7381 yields 1.03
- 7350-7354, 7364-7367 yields 1.02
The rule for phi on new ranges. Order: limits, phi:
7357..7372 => 22.1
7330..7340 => 22.4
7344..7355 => 22.1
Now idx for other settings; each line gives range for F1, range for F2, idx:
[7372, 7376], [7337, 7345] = 64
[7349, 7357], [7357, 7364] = 117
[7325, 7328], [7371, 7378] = 54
